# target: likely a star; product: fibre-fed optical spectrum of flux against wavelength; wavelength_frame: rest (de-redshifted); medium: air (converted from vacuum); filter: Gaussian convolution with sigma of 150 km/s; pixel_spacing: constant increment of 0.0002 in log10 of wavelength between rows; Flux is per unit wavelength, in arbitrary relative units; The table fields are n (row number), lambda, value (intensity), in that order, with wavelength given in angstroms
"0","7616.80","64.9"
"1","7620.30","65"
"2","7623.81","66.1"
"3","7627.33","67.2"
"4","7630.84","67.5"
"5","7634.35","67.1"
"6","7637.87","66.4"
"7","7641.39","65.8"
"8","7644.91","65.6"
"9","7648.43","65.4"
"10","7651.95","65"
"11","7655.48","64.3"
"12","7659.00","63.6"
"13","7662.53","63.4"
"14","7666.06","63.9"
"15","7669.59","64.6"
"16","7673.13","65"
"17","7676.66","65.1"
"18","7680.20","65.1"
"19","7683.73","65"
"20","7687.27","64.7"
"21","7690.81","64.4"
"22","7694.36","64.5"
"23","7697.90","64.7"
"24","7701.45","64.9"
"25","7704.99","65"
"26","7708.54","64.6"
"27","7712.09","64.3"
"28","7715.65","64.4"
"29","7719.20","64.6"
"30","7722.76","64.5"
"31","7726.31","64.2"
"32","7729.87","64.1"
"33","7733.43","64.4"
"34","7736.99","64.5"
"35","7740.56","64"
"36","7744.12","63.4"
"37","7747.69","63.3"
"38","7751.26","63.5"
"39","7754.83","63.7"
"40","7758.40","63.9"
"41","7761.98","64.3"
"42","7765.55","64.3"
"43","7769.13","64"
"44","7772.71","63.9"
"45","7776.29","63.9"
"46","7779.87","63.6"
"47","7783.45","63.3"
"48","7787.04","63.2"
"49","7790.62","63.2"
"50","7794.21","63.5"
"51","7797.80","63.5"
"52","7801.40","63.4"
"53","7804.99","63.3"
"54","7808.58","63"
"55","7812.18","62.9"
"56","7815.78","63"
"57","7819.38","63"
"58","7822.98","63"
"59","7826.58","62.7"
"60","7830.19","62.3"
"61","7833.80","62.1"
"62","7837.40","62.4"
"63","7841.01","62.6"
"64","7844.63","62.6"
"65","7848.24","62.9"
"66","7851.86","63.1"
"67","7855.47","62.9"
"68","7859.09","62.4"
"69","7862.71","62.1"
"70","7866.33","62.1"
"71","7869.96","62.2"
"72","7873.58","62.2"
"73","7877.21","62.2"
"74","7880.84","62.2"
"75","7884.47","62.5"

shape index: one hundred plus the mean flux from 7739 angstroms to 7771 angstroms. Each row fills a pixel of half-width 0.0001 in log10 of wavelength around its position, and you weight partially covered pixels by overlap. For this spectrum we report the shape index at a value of 164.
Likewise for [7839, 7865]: 163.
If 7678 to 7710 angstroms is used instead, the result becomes 165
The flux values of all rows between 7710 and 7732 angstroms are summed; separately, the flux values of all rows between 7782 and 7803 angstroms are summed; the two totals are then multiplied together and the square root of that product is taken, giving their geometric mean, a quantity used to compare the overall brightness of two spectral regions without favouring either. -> 383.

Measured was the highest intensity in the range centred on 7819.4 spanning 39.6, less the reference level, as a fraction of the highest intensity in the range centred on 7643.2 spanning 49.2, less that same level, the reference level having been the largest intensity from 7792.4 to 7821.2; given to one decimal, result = 0.0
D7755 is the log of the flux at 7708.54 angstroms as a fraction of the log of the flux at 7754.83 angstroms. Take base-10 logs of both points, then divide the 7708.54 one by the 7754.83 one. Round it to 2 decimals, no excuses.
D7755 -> 1.00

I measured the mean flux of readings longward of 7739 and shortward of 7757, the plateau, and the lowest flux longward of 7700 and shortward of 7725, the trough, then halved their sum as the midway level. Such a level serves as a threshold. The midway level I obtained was 63.9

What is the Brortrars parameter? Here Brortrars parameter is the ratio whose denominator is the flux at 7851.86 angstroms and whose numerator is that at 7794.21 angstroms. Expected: 1.01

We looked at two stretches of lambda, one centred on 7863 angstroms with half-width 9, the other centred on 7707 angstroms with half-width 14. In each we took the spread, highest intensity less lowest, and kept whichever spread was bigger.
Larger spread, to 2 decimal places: 0.80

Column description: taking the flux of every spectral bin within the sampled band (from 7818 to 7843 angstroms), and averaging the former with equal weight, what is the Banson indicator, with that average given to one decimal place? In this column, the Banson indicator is 62.6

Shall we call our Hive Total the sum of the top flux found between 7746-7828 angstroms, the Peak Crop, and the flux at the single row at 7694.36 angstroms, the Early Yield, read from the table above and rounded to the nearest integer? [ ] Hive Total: 129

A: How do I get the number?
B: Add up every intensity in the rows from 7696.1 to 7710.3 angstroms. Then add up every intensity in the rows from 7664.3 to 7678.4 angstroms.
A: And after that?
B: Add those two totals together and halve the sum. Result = 259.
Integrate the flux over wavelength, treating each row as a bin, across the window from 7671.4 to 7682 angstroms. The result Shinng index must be 690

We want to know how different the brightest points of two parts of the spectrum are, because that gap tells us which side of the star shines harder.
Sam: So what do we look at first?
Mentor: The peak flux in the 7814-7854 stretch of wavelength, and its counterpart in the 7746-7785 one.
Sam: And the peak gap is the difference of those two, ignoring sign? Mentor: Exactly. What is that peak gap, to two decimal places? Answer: 1.20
